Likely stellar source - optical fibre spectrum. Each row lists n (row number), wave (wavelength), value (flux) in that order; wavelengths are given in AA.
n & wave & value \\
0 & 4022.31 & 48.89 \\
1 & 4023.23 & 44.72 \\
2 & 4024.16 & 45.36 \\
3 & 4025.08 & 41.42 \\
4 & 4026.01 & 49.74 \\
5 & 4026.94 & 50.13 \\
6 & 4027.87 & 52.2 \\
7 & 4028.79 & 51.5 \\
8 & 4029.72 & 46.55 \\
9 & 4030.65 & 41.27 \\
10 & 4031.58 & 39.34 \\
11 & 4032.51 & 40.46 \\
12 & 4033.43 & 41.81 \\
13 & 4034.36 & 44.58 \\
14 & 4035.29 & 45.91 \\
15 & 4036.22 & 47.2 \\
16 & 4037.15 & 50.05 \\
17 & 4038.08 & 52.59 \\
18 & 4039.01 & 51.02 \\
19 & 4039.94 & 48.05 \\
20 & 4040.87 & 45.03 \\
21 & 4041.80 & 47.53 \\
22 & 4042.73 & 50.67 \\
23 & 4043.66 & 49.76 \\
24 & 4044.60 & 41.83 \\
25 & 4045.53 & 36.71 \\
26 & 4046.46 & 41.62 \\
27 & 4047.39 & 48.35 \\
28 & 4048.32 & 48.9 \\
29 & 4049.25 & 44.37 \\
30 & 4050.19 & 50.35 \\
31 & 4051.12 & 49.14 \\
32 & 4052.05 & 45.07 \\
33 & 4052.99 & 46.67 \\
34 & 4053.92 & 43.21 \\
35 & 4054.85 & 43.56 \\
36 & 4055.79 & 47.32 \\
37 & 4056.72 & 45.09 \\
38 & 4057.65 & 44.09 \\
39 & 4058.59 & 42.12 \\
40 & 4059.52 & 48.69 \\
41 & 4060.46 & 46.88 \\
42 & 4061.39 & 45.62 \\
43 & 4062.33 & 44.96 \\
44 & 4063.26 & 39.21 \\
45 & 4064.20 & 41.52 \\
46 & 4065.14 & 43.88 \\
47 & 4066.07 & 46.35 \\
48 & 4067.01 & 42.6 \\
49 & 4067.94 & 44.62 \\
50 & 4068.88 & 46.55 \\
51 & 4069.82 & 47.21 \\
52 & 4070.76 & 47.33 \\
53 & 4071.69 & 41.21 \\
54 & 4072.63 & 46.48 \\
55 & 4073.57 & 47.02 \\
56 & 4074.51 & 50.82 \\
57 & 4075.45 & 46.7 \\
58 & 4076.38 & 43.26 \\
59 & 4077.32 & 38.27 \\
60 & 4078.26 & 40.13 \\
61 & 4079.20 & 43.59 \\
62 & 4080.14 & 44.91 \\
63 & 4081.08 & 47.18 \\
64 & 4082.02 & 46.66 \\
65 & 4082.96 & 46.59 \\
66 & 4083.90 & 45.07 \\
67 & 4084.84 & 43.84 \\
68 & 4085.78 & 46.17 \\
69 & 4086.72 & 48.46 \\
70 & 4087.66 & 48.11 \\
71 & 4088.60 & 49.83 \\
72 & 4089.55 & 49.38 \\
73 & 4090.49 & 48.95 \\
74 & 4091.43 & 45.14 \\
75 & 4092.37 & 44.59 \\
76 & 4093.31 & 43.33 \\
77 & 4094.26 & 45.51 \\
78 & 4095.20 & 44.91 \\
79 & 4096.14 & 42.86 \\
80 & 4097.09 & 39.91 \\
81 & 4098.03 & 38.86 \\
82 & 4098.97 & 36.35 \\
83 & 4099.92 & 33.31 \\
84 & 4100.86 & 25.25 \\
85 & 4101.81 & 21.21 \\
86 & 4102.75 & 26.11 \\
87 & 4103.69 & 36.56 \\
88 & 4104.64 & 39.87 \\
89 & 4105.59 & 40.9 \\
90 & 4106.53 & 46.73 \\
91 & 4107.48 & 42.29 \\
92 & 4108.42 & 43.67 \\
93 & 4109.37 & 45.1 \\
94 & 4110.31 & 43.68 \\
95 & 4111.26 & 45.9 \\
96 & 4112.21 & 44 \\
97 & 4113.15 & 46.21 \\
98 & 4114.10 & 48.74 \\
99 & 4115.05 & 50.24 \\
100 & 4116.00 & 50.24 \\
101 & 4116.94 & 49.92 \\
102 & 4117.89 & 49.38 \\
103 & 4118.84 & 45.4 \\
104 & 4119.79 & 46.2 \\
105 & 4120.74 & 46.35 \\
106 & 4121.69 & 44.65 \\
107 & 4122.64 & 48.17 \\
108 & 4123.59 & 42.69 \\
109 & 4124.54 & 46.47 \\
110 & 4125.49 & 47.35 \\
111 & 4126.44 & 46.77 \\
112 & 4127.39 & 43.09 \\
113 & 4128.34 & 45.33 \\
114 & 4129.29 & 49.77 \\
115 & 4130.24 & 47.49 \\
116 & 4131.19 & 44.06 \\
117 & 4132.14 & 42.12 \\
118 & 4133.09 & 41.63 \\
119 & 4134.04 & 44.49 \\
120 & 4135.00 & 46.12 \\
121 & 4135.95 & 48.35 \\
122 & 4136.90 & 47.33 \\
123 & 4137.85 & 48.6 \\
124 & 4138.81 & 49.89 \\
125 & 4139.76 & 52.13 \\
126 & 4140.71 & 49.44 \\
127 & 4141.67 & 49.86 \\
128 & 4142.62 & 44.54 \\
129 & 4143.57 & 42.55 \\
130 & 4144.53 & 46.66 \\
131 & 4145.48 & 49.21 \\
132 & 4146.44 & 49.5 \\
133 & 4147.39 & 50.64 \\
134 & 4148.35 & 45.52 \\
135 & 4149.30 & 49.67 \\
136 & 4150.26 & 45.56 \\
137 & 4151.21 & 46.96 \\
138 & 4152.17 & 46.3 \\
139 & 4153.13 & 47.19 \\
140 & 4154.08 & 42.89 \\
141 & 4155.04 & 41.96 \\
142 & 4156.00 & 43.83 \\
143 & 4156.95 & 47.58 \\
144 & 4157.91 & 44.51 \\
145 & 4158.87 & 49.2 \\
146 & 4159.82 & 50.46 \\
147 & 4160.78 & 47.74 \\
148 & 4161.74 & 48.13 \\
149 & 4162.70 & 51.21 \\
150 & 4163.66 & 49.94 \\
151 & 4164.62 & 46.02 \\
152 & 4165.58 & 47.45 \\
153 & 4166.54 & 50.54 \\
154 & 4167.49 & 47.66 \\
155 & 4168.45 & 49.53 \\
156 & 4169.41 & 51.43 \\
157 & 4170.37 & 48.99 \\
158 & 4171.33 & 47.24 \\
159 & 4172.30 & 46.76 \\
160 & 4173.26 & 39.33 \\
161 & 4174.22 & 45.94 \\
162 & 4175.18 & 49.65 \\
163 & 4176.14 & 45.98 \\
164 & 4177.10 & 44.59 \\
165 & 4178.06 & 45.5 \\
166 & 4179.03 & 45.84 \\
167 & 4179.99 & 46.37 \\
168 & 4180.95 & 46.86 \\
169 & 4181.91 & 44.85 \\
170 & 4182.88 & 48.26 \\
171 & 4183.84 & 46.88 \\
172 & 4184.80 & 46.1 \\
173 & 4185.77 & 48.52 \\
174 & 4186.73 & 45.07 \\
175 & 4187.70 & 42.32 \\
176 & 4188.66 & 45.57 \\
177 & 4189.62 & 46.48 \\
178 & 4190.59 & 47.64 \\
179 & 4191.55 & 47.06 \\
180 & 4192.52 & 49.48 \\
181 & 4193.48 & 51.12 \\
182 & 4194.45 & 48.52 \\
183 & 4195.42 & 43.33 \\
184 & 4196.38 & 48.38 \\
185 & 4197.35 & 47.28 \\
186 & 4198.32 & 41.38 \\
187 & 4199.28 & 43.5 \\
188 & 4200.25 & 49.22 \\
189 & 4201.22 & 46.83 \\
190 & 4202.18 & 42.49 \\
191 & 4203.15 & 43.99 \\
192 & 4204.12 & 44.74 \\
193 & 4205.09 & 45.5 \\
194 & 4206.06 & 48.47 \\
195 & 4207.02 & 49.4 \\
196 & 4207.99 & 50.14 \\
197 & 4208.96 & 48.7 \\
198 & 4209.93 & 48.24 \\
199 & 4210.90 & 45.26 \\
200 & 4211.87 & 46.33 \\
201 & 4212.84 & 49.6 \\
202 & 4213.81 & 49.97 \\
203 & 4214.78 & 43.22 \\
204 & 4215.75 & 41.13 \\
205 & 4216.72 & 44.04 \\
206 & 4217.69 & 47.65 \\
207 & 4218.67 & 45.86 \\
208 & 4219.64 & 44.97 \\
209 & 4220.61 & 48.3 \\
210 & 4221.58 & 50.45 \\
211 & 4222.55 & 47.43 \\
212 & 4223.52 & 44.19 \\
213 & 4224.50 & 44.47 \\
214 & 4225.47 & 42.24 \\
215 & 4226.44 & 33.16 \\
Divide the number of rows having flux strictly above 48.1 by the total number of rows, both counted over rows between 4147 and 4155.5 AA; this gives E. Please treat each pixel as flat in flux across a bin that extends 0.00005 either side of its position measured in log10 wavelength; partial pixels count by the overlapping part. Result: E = 0.22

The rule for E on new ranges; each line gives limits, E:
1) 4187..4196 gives 0.33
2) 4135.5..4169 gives 0.49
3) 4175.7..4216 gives 0.33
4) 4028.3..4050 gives 0.35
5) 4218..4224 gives 0.33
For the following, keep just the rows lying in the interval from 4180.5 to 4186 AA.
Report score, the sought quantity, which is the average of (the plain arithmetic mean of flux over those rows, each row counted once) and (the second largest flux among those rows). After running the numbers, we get 47.6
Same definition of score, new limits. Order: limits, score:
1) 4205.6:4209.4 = 49.3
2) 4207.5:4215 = 48.8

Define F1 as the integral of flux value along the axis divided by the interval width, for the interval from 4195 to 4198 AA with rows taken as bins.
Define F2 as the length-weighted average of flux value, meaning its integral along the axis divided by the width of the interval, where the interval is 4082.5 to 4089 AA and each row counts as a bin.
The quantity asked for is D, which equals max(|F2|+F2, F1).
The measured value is 93.7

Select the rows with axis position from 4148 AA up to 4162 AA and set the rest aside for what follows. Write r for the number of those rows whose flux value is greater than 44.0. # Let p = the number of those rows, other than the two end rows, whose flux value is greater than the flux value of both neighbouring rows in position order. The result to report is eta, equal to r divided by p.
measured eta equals 2.4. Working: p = 5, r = 12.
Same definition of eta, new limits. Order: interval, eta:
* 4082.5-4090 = 3.5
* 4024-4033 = 6.0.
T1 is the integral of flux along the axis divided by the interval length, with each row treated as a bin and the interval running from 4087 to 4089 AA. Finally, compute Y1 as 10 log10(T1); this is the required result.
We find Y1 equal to 16.90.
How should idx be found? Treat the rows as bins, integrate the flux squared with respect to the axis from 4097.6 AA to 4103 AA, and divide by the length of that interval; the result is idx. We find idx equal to 958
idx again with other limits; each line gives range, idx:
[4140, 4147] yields 2274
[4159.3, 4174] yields 2324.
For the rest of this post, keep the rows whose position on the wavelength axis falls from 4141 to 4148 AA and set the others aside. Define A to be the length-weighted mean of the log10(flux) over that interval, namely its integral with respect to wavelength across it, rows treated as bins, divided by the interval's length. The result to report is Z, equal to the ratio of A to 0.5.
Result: 3.35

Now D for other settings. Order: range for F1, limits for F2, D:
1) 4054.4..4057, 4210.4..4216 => 92.3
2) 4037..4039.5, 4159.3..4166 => 97.4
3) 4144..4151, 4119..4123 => 92.3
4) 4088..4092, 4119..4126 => 91.8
